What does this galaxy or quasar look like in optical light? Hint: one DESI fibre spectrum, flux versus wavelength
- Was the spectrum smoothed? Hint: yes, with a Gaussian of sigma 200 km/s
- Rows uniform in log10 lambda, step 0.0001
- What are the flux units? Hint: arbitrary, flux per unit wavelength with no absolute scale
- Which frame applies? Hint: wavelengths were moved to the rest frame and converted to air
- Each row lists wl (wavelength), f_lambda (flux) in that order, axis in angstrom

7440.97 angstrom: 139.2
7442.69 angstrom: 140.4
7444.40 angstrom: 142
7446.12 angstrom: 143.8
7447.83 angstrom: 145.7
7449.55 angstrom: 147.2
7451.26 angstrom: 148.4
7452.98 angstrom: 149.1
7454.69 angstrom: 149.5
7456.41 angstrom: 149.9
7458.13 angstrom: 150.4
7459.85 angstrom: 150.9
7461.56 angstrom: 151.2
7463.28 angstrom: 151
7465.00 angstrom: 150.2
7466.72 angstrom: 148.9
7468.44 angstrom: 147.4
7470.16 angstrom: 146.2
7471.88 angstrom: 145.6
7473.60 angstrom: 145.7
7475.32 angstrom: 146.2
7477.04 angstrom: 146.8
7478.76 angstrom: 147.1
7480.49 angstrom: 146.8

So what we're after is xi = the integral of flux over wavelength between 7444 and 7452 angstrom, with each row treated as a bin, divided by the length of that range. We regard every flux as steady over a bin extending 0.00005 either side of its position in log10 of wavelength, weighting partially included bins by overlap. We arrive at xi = 146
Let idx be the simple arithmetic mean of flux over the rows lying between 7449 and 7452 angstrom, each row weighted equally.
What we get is 147.8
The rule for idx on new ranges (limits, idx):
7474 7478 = 146.5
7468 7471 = 146.8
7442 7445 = 141.2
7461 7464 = 151.1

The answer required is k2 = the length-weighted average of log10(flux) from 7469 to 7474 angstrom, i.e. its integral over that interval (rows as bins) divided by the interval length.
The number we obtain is 2.16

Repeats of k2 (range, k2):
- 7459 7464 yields 2.18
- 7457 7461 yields 2.18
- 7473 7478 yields 2.17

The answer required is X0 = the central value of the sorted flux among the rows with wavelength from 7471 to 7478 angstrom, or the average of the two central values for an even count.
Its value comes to 146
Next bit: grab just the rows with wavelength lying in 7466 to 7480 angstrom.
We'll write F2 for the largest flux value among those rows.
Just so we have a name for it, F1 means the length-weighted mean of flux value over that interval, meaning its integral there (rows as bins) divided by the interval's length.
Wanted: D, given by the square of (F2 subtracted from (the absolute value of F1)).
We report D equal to 4.9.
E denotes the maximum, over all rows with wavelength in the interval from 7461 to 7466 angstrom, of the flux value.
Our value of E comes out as 151.2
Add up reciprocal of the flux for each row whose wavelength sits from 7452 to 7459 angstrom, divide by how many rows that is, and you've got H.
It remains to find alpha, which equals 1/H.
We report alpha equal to 150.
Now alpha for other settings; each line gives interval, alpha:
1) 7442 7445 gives 141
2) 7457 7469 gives 150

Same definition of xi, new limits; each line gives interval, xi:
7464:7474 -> 147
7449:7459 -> 149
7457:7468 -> 150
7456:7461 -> 151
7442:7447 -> 142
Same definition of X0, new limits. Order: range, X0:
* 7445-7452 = 146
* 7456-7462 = 151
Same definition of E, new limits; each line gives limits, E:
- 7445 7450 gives 147.2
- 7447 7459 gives 150.4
